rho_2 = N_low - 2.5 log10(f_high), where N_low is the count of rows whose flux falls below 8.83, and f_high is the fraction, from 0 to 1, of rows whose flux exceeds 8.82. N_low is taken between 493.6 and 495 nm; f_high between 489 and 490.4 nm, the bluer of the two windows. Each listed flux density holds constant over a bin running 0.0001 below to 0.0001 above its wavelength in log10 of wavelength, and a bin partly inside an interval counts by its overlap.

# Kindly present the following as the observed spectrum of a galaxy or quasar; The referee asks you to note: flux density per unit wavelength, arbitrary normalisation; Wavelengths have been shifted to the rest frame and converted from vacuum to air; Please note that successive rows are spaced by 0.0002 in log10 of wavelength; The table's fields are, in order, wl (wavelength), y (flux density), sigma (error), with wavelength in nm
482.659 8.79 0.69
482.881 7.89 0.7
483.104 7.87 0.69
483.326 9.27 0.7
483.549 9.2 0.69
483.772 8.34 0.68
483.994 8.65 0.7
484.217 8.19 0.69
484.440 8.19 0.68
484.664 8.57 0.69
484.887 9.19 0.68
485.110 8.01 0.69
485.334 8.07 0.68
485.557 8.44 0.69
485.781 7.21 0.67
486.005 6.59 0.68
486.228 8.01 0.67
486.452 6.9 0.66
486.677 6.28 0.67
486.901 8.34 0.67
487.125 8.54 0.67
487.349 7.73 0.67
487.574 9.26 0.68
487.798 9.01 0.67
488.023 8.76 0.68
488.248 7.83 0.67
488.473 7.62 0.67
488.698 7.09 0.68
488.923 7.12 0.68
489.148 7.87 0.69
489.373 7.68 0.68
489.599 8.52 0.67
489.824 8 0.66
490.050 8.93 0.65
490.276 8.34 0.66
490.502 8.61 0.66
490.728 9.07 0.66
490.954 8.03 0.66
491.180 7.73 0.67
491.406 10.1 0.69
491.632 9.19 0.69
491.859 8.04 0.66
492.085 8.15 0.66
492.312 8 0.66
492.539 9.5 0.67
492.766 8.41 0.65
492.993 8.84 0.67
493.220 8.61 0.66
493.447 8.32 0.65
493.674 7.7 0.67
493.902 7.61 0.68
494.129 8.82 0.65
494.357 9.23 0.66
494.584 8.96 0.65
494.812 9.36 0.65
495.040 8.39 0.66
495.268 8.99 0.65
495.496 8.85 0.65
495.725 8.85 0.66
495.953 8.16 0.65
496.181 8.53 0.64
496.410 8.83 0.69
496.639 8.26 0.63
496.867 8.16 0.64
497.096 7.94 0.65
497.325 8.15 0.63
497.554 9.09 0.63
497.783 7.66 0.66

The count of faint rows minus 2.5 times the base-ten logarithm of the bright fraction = 4.9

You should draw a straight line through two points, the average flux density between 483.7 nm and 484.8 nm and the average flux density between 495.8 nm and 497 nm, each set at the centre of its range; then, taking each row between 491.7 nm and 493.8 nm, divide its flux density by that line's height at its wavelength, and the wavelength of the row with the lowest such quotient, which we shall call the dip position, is 493.674 nm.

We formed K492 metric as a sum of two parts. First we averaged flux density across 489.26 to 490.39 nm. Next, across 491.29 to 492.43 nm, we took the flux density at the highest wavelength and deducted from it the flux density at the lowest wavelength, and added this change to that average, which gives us 6.2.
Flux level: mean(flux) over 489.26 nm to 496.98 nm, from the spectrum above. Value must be 8.55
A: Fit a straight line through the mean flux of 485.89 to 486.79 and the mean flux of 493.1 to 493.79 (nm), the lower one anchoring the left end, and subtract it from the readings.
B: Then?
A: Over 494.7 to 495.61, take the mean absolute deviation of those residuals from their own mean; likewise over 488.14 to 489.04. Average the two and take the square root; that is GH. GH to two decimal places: 0.57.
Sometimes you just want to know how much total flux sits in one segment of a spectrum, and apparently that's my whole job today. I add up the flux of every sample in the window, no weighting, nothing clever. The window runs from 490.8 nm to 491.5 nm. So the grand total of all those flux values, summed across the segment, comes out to 25.9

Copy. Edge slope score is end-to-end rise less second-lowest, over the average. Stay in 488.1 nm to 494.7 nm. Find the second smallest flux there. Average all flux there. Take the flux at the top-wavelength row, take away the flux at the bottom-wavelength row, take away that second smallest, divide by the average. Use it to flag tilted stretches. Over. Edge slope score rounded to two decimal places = -0.72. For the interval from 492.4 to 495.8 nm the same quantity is -0.96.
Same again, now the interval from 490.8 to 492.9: -0.89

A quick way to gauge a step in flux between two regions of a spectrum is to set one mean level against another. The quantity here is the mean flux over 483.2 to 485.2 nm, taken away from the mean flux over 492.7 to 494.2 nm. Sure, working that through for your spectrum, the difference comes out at -0.3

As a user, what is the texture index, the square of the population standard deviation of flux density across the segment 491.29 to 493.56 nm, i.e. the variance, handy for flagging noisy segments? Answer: 0.4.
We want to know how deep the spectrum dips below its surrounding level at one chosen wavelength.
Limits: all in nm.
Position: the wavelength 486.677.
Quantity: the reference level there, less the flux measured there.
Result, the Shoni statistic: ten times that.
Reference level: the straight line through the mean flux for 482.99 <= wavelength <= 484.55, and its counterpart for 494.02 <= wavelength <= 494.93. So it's 24.0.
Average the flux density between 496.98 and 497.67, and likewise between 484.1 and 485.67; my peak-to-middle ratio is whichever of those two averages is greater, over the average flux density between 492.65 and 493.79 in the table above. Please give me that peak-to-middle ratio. 1.00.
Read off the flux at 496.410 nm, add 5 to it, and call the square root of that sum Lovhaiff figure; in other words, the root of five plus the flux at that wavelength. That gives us 3.72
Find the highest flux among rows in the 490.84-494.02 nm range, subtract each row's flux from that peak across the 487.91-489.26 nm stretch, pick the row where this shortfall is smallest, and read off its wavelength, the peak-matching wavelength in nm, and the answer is 488.023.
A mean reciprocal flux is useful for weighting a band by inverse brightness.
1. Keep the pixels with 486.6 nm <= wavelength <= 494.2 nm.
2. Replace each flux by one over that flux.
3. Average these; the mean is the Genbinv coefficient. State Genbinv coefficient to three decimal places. 0.122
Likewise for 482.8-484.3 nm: 0.118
